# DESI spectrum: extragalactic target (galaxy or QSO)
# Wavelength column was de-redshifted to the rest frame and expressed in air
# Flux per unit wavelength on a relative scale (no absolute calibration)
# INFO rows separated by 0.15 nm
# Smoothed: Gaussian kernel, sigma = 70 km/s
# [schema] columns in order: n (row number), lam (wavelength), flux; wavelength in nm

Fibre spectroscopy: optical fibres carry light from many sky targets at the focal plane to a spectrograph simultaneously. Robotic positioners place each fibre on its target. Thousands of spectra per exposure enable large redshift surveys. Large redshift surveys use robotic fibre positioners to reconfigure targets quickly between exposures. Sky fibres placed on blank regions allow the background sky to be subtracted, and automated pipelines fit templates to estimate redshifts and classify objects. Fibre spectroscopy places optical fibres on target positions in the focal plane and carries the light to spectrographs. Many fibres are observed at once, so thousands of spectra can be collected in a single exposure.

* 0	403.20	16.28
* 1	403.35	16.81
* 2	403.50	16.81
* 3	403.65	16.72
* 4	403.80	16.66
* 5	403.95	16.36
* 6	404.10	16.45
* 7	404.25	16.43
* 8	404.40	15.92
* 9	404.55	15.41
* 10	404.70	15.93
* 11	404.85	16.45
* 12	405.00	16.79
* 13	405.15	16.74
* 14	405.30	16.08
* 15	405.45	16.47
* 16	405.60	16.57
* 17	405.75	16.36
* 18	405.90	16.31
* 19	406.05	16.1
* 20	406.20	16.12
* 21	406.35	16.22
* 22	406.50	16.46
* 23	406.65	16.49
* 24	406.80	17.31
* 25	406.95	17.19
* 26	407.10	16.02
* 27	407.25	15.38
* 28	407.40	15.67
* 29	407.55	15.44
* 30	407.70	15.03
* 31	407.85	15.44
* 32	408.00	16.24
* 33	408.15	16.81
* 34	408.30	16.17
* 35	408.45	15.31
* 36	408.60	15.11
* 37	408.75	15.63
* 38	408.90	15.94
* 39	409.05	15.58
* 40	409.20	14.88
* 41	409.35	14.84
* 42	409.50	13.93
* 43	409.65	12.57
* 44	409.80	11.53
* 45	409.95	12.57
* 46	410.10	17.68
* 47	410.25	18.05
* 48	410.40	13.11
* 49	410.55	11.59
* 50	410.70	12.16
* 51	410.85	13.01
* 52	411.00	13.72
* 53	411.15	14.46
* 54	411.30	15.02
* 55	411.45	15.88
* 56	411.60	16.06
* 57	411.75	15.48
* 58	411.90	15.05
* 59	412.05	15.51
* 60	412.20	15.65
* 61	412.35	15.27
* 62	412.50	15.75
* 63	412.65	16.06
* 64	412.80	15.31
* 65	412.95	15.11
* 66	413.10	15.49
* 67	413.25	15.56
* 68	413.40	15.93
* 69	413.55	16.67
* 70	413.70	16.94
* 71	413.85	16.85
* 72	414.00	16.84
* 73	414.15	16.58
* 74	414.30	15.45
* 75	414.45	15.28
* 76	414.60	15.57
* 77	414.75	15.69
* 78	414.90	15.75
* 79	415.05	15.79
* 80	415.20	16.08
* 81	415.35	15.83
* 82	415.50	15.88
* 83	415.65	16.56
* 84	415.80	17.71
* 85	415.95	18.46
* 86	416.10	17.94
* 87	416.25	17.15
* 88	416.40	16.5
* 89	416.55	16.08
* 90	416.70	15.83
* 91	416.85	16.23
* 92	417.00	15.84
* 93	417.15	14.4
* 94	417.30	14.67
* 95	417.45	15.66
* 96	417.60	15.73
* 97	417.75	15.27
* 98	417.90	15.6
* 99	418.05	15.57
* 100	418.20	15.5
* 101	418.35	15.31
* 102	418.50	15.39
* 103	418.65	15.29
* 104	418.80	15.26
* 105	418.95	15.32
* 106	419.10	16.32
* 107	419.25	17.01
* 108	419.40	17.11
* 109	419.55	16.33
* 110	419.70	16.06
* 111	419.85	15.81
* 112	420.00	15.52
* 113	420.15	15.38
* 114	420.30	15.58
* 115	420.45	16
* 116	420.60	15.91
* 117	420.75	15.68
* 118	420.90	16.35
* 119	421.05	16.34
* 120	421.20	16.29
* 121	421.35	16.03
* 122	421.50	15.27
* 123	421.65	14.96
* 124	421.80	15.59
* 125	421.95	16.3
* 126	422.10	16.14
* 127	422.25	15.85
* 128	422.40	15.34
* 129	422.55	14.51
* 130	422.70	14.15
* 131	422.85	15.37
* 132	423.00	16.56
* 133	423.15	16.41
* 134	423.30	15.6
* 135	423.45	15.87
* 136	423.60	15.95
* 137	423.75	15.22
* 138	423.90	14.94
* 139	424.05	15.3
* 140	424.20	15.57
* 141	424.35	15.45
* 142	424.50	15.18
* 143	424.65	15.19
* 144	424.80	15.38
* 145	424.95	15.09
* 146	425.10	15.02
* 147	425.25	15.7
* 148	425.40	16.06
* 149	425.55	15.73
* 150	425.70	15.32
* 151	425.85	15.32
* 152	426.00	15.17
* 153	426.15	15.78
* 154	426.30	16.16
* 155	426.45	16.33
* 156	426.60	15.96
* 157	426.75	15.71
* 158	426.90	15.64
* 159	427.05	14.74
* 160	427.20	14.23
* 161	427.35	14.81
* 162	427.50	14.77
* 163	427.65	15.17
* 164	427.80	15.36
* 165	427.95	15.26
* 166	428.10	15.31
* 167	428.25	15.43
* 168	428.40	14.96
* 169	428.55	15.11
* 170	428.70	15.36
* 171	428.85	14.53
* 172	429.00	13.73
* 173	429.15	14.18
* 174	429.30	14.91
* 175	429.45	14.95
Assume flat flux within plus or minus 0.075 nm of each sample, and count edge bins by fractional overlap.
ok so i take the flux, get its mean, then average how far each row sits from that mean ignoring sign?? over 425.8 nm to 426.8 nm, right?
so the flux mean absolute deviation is 0.3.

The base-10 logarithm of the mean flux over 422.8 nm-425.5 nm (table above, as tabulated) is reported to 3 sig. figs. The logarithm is 1.19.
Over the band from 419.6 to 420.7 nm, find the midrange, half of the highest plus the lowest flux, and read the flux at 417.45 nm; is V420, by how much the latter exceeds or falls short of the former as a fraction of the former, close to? -0.004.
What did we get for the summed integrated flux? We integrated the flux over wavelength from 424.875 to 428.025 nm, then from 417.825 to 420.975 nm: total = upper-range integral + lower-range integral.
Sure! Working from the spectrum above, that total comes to 98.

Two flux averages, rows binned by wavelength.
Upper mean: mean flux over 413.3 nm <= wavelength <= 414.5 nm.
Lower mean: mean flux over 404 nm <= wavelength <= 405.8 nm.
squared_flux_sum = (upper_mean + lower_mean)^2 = 1064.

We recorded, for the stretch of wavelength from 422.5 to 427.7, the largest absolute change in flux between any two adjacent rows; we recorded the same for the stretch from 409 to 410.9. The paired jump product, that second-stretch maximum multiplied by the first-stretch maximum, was 6.2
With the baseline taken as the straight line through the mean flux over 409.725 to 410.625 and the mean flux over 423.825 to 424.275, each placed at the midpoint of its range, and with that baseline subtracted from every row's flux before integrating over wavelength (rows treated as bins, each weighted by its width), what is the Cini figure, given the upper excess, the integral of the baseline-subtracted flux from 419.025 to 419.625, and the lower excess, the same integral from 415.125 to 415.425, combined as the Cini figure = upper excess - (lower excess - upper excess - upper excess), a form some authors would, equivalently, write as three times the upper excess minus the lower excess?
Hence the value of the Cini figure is 2.9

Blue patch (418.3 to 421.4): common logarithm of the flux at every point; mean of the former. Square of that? 1.444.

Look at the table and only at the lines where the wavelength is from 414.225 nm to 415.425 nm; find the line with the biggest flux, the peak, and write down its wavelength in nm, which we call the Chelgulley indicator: 415.20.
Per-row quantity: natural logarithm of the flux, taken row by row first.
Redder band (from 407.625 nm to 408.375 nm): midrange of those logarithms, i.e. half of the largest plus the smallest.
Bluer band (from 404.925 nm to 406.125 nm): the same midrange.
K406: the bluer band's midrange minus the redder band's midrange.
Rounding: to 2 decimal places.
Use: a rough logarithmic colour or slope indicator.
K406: 0.03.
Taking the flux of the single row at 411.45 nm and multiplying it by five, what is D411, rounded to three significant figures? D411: 79.4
